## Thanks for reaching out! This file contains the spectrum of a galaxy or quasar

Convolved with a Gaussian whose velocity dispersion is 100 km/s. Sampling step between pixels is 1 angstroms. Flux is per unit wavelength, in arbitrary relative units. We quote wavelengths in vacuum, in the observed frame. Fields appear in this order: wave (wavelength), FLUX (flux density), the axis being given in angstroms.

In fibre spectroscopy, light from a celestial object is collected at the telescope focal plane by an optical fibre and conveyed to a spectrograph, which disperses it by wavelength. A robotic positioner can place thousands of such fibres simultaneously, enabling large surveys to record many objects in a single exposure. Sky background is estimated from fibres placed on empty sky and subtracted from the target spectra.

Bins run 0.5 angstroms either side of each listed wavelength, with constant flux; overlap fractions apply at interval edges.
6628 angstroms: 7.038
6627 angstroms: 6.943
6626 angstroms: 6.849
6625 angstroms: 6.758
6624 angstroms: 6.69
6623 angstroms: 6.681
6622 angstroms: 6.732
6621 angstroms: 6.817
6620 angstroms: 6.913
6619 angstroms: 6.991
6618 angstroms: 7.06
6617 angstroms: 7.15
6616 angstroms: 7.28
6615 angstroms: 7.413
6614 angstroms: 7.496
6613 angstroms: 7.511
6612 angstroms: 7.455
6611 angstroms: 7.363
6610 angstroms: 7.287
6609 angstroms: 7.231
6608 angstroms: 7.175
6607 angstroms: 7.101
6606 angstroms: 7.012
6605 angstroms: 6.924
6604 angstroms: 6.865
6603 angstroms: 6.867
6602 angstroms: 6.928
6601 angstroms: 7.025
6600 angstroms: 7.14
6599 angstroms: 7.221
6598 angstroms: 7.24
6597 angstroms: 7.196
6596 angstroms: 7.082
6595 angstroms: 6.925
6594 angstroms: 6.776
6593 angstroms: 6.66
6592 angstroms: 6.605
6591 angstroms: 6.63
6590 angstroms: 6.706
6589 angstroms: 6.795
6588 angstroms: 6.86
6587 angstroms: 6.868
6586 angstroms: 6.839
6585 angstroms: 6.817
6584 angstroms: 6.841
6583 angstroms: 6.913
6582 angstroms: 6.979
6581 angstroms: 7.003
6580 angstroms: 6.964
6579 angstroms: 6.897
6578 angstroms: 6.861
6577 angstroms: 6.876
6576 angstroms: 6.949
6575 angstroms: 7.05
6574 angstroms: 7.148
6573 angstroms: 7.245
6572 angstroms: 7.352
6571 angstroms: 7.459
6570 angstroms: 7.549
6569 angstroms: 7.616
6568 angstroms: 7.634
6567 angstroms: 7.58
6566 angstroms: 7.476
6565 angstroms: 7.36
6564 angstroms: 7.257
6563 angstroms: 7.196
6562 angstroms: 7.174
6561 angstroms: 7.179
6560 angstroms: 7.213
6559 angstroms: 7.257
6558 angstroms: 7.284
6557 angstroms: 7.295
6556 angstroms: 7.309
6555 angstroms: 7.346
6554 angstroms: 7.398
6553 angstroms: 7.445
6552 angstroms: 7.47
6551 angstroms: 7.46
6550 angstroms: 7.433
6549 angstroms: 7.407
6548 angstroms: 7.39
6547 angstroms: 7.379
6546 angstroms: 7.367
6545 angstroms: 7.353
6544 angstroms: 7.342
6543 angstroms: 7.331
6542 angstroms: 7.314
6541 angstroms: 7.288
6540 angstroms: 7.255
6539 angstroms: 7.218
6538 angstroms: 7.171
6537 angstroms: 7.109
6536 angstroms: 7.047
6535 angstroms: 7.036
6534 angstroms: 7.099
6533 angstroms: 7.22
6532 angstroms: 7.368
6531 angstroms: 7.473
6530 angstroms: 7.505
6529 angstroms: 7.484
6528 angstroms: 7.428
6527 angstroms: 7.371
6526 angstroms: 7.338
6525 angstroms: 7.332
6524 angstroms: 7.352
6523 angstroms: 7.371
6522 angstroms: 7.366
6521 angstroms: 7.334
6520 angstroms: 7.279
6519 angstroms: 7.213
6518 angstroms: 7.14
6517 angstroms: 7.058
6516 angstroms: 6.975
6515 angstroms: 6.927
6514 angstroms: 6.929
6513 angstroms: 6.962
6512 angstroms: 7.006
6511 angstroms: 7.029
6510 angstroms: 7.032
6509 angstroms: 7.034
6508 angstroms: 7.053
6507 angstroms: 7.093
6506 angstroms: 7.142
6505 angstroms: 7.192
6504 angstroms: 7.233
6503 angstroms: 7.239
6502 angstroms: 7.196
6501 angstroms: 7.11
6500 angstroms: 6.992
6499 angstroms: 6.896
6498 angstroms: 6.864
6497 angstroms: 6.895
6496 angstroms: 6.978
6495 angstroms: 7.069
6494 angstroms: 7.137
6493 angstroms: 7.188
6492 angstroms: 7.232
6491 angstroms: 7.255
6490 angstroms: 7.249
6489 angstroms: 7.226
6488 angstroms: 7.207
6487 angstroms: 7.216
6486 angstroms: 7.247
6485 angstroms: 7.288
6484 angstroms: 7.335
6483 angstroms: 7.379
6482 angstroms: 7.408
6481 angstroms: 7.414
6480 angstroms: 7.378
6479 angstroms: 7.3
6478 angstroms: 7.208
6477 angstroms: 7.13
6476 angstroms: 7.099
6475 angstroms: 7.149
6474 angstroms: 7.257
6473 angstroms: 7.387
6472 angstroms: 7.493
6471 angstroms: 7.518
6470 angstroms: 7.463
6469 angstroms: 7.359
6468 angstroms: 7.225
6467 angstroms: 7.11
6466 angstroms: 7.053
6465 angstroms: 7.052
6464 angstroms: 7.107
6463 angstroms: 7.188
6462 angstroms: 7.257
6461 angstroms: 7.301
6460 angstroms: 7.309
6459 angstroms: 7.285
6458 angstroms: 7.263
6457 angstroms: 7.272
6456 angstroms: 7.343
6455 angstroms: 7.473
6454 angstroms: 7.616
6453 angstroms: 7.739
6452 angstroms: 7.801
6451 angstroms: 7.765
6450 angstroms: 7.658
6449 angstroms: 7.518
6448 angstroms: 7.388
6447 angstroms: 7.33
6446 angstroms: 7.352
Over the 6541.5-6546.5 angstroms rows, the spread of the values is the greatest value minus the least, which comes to 0.05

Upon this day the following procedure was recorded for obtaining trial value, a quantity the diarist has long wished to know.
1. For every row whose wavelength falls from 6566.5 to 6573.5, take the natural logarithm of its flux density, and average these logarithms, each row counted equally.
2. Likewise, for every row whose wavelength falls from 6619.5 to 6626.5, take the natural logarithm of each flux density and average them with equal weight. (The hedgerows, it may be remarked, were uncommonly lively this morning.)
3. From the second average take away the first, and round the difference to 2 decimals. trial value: -0.10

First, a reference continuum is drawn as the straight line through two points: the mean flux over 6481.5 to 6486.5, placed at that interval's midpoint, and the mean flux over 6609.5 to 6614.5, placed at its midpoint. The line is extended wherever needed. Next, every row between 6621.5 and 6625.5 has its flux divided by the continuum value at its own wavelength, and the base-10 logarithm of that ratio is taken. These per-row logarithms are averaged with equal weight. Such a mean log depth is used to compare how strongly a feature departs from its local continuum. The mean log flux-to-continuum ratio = -0.044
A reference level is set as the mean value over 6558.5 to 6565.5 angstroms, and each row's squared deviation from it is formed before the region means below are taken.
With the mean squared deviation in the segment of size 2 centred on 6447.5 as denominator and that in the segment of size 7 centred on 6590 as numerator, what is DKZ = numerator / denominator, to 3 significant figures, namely 15.8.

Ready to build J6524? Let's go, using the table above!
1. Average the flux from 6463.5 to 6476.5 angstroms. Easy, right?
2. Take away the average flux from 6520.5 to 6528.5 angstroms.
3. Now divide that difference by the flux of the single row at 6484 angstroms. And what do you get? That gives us -0.01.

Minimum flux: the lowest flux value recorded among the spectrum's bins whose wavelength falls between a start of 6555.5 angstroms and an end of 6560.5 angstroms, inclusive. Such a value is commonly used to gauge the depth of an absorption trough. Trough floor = 7.213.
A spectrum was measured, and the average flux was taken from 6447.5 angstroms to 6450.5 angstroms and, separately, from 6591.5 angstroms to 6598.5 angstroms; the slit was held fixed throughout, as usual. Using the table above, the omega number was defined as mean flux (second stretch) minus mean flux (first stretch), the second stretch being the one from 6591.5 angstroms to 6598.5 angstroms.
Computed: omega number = -0.60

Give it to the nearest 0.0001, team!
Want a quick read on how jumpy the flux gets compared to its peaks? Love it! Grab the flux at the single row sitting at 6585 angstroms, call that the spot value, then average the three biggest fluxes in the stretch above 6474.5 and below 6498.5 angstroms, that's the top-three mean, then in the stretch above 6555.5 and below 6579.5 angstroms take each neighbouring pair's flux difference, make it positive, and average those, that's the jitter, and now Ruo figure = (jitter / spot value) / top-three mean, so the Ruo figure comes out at 0.0012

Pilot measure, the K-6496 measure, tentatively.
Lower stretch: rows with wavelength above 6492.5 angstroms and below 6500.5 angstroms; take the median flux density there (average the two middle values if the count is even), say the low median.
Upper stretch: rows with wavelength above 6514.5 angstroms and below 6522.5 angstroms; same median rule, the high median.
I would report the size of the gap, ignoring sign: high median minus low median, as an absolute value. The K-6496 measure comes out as 0.19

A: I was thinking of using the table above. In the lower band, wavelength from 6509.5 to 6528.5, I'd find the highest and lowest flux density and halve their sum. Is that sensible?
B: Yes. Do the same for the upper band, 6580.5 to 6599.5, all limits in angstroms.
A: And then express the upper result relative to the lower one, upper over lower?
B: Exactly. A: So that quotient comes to 0.96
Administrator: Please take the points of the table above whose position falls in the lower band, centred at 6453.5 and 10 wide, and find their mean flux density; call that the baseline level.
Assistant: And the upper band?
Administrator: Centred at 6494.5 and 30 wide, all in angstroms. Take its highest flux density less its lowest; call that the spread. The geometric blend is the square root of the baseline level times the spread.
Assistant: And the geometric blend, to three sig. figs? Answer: 2.04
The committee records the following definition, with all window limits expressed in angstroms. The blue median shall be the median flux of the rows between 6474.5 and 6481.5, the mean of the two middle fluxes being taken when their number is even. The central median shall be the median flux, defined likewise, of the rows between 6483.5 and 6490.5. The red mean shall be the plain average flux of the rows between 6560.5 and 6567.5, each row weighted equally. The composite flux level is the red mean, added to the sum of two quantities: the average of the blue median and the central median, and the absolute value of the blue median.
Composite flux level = 21.8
